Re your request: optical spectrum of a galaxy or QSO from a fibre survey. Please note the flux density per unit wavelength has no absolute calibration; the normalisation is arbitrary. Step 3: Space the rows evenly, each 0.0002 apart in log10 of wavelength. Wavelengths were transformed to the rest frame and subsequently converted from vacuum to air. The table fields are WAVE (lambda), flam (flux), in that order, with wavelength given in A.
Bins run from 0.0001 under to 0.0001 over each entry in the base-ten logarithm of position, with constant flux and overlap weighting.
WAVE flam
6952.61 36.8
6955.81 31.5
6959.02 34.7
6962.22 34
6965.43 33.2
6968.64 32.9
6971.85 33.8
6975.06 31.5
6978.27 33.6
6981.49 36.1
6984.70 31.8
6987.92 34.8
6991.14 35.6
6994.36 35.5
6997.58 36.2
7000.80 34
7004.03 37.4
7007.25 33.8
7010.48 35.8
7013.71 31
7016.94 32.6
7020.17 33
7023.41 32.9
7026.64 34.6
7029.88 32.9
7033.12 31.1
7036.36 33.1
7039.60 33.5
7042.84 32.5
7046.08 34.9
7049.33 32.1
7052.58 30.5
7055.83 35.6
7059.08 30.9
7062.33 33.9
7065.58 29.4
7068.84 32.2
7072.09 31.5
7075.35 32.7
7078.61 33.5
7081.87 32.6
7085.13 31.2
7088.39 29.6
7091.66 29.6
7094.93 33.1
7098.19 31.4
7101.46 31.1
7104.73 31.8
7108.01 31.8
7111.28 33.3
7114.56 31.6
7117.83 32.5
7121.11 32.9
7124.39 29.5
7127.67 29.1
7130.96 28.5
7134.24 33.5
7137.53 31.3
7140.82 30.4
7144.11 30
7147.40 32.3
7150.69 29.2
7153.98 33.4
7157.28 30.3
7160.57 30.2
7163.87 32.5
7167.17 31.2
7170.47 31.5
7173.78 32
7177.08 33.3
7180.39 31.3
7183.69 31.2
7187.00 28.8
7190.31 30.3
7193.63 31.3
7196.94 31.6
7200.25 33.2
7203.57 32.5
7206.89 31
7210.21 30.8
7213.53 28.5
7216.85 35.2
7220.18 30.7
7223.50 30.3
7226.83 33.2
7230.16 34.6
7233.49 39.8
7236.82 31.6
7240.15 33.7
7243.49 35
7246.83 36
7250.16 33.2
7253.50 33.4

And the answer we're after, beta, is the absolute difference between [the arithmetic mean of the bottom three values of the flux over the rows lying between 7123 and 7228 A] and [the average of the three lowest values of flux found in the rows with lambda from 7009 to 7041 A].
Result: 3.0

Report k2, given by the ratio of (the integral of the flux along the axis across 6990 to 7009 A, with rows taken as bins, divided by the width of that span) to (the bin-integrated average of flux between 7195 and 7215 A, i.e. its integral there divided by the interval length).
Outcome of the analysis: 1.13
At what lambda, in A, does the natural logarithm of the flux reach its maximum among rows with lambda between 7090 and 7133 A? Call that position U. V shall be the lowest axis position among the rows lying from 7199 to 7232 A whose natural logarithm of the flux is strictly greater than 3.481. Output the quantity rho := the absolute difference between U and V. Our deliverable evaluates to 89.0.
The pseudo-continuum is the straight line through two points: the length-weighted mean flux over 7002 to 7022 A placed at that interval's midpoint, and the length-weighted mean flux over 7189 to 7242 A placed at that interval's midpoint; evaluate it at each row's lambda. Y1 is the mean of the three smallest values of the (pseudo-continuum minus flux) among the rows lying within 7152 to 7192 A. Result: -0.3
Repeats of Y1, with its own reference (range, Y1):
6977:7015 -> -2.5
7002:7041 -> -2.0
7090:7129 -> 0.1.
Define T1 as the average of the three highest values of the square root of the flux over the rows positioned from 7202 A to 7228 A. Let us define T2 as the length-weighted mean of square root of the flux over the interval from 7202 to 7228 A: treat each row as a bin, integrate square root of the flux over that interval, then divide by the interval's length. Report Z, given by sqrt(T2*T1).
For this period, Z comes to 5.70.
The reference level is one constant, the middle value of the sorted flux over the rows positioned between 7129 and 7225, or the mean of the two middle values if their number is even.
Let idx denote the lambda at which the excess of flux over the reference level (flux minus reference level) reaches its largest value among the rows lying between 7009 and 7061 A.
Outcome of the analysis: 7010.48 A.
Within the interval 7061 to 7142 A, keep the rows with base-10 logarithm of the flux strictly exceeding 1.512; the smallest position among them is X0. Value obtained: 7062.33 A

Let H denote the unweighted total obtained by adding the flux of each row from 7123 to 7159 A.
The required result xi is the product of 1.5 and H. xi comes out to 506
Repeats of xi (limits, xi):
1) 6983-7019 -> 568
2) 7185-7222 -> 516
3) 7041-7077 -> 534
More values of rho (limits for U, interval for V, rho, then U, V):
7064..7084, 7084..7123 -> 16.3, 7078.61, 7094.93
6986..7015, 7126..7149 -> 130.2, 7004.03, 7134.24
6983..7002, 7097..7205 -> 113.7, 6997.58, 7111.28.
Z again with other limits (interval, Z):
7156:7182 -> 5.66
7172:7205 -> 5.68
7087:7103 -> 5.60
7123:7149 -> 5.61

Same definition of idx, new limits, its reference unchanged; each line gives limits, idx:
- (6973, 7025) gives 7004.03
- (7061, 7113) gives 7062.33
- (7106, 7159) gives 7134.24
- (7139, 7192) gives 7153.98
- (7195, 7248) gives 7233.49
